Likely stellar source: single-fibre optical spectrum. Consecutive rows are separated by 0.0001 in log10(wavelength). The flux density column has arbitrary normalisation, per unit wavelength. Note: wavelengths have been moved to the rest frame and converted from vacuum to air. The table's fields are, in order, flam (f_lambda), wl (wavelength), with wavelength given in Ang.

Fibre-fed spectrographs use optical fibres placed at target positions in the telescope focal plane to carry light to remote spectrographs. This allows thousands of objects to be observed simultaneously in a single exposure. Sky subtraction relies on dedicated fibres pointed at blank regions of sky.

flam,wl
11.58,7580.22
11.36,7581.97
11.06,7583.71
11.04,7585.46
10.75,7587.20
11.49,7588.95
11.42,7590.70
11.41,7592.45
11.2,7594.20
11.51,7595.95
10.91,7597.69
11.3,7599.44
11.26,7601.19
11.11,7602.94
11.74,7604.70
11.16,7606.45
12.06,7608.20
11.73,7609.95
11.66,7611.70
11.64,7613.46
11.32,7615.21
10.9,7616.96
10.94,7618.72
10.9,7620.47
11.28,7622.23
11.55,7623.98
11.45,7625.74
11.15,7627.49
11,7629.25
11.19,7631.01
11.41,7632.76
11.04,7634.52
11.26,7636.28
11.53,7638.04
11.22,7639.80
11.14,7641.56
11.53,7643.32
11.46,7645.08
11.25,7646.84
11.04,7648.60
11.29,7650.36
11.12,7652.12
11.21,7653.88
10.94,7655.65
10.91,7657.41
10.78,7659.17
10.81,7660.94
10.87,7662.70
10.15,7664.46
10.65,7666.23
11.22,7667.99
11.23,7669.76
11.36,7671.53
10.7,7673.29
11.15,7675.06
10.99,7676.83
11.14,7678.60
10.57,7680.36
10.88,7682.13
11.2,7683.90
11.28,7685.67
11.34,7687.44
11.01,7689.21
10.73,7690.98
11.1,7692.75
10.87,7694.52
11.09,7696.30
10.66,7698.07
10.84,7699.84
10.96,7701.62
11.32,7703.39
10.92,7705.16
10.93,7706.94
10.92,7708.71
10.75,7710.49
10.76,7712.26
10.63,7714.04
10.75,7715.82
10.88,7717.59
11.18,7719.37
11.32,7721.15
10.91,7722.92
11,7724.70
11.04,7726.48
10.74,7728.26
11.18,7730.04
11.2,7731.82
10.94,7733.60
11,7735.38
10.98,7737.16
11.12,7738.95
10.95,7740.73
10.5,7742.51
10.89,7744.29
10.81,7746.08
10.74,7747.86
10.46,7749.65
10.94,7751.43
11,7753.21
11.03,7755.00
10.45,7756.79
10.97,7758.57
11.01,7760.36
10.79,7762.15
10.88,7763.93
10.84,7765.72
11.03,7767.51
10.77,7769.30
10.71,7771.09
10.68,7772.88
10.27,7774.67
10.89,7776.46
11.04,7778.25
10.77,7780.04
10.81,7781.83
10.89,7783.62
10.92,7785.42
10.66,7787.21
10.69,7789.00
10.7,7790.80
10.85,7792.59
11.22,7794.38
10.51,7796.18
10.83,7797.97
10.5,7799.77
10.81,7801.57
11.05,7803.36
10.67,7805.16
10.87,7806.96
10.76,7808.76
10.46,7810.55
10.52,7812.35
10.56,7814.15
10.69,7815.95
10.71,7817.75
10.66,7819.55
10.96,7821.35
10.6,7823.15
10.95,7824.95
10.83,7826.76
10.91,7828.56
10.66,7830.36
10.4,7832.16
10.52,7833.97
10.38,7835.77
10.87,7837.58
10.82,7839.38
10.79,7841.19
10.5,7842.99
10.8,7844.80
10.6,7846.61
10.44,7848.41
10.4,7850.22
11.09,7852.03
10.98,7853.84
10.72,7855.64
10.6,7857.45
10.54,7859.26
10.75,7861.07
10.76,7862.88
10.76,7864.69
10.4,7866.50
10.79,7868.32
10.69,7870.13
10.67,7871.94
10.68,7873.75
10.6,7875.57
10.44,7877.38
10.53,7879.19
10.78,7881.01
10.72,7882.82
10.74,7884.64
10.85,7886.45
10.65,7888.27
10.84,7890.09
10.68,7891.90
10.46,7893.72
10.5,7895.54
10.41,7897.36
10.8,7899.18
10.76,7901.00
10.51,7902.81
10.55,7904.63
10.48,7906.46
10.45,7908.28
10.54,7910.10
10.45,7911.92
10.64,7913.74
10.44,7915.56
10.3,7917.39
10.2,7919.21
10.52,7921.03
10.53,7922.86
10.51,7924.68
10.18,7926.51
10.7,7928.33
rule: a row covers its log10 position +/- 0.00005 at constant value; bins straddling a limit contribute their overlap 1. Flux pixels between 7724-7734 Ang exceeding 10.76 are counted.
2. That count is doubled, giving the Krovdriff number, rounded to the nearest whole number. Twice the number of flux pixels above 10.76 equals 10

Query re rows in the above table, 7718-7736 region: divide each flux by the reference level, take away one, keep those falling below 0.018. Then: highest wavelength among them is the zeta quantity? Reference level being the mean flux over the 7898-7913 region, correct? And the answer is 7728.26 Ang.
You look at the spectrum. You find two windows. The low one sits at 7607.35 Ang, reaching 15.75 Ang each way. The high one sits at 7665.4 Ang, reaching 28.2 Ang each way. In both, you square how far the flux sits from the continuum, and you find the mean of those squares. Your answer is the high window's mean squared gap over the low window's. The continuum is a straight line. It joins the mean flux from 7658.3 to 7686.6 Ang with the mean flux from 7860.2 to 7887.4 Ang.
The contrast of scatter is 0.47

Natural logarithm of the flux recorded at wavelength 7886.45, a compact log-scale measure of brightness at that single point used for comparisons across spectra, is 2.38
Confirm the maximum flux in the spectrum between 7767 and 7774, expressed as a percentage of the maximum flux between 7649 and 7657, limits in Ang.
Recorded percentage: 97.7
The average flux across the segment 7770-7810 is 10.8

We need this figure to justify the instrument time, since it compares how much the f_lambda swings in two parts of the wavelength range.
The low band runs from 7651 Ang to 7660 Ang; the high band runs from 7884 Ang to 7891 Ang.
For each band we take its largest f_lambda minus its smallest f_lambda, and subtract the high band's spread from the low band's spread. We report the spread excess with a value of 0.23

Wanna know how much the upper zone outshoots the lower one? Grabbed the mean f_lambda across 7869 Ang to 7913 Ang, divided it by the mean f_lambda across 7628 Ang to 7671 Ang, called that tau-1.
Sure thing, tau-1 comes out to 0.957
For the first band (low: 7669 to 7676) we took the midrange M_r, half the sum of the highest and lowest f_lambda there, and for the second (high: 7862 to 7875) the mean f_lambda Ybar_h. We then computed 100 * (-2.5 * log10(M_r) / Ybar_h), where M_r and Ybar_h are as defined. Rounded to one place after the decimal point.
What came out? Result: -24.4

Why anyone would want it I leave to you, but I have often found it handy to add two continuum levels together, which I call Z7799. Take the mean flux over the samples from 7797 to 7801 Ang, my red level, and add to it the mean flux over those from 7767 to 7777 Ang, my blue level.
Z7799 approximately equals 21.4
